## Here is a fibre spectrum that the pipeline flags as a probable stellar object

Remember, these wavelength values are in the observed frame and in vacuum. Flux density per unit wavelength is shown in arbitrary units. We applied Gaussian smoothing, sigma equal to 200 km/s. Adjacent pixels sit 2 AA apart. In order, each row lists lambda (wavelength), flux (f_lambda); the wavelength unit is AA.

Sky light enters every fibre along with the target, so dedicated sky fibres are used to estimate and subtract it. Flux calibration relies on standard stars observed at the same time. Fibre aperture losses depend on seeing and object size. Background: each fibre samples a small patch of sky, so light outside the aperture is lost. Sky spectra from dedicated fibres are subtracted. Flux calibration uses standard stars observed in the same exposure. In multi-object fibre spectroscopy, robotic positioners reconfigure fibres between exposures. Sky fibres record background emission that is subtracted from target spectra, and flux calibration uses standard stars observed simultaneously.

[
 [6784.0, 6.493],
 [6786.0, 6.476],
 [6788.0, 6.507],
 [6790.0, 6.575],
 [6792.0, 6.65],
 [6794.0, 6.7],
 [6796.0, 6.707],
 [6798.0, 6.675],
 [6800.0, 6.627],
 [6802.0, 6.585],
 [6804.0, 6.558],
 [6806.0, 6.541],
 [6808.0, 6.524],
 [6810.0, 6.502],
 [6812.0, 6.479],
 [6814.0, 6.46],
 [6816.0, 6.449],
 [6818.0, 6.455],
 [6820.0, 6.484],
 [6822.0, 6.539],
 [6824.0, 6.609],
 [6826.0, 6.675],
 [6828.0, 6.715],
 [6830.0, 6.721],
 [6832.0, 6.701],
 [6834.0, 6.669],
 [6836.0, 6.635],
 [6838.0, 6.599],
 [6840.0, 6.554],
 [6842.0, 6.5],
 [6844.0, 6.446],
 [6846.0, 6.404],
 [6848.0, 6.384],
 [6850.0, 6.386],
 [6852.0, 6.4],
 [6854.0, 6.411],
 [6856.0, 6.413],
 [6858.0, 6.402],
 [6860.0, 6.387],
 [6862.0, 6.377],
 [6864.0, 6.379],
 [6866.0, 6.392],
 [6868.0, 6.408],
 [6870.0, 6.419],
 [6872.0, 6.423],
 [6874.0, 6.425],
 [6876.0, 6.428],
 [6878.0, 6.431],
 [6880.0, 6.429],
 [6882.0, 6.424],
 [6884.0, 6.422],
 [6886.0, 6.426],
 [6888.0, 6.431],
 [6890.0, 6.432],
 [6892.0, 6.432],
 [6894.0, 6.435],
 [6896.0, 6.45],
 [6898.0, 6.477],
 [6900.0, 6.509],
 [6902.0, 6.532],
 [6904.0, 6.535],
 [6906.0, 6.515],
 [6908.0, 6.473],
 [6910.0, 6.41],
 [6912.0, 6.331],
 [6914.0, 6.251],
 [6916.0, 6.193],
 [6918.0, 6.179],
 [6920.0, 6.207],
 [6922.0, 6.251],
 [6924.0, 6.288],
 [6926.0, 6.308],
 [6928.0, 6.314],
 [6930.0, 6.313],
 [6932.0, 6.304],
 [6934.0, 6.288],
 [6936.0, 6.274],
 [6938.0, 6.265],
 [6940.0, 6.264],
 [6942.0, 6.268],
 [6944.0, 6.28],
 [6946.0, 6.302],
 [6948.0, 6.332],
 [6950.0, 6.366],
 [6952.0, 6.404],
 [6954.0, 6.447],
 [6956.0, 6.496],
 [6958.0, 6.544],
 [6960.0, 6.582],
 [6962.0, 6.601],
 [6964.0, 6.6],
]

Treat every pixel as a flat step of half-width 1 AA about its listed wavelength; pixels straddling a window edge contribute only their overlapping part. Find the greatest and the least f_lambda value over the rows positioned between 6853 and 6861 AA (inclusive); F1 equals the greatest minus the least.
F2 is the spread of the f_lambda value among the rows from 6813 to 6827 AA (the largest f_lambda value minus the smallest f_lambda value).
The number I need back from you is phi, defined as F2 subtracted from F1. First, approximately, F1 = 0.026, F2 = 0.23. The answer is -0.200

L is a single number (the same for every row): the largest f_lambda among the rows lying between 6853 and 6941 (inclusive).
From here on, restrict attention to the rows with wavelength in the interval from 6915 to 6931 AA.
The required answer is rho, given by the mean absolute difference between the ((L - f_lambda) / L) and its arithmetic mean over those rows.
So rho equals 0.008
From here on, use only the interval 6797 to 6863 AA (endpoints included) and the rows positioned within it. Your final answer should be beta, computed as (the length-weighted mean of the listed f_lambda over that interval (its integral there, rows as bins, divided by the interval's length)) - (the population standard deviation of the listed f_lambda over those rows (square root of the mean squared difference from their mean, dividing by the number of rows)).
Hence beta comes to 6.41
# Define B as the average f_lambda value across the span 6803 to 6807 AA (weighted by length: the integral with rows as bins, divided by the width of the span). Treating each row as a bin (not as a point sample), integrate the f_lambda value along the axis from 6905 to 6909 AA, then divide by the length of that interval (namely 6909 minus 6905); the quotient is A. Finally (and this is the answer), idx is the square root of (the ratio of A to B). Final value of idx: 0.996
